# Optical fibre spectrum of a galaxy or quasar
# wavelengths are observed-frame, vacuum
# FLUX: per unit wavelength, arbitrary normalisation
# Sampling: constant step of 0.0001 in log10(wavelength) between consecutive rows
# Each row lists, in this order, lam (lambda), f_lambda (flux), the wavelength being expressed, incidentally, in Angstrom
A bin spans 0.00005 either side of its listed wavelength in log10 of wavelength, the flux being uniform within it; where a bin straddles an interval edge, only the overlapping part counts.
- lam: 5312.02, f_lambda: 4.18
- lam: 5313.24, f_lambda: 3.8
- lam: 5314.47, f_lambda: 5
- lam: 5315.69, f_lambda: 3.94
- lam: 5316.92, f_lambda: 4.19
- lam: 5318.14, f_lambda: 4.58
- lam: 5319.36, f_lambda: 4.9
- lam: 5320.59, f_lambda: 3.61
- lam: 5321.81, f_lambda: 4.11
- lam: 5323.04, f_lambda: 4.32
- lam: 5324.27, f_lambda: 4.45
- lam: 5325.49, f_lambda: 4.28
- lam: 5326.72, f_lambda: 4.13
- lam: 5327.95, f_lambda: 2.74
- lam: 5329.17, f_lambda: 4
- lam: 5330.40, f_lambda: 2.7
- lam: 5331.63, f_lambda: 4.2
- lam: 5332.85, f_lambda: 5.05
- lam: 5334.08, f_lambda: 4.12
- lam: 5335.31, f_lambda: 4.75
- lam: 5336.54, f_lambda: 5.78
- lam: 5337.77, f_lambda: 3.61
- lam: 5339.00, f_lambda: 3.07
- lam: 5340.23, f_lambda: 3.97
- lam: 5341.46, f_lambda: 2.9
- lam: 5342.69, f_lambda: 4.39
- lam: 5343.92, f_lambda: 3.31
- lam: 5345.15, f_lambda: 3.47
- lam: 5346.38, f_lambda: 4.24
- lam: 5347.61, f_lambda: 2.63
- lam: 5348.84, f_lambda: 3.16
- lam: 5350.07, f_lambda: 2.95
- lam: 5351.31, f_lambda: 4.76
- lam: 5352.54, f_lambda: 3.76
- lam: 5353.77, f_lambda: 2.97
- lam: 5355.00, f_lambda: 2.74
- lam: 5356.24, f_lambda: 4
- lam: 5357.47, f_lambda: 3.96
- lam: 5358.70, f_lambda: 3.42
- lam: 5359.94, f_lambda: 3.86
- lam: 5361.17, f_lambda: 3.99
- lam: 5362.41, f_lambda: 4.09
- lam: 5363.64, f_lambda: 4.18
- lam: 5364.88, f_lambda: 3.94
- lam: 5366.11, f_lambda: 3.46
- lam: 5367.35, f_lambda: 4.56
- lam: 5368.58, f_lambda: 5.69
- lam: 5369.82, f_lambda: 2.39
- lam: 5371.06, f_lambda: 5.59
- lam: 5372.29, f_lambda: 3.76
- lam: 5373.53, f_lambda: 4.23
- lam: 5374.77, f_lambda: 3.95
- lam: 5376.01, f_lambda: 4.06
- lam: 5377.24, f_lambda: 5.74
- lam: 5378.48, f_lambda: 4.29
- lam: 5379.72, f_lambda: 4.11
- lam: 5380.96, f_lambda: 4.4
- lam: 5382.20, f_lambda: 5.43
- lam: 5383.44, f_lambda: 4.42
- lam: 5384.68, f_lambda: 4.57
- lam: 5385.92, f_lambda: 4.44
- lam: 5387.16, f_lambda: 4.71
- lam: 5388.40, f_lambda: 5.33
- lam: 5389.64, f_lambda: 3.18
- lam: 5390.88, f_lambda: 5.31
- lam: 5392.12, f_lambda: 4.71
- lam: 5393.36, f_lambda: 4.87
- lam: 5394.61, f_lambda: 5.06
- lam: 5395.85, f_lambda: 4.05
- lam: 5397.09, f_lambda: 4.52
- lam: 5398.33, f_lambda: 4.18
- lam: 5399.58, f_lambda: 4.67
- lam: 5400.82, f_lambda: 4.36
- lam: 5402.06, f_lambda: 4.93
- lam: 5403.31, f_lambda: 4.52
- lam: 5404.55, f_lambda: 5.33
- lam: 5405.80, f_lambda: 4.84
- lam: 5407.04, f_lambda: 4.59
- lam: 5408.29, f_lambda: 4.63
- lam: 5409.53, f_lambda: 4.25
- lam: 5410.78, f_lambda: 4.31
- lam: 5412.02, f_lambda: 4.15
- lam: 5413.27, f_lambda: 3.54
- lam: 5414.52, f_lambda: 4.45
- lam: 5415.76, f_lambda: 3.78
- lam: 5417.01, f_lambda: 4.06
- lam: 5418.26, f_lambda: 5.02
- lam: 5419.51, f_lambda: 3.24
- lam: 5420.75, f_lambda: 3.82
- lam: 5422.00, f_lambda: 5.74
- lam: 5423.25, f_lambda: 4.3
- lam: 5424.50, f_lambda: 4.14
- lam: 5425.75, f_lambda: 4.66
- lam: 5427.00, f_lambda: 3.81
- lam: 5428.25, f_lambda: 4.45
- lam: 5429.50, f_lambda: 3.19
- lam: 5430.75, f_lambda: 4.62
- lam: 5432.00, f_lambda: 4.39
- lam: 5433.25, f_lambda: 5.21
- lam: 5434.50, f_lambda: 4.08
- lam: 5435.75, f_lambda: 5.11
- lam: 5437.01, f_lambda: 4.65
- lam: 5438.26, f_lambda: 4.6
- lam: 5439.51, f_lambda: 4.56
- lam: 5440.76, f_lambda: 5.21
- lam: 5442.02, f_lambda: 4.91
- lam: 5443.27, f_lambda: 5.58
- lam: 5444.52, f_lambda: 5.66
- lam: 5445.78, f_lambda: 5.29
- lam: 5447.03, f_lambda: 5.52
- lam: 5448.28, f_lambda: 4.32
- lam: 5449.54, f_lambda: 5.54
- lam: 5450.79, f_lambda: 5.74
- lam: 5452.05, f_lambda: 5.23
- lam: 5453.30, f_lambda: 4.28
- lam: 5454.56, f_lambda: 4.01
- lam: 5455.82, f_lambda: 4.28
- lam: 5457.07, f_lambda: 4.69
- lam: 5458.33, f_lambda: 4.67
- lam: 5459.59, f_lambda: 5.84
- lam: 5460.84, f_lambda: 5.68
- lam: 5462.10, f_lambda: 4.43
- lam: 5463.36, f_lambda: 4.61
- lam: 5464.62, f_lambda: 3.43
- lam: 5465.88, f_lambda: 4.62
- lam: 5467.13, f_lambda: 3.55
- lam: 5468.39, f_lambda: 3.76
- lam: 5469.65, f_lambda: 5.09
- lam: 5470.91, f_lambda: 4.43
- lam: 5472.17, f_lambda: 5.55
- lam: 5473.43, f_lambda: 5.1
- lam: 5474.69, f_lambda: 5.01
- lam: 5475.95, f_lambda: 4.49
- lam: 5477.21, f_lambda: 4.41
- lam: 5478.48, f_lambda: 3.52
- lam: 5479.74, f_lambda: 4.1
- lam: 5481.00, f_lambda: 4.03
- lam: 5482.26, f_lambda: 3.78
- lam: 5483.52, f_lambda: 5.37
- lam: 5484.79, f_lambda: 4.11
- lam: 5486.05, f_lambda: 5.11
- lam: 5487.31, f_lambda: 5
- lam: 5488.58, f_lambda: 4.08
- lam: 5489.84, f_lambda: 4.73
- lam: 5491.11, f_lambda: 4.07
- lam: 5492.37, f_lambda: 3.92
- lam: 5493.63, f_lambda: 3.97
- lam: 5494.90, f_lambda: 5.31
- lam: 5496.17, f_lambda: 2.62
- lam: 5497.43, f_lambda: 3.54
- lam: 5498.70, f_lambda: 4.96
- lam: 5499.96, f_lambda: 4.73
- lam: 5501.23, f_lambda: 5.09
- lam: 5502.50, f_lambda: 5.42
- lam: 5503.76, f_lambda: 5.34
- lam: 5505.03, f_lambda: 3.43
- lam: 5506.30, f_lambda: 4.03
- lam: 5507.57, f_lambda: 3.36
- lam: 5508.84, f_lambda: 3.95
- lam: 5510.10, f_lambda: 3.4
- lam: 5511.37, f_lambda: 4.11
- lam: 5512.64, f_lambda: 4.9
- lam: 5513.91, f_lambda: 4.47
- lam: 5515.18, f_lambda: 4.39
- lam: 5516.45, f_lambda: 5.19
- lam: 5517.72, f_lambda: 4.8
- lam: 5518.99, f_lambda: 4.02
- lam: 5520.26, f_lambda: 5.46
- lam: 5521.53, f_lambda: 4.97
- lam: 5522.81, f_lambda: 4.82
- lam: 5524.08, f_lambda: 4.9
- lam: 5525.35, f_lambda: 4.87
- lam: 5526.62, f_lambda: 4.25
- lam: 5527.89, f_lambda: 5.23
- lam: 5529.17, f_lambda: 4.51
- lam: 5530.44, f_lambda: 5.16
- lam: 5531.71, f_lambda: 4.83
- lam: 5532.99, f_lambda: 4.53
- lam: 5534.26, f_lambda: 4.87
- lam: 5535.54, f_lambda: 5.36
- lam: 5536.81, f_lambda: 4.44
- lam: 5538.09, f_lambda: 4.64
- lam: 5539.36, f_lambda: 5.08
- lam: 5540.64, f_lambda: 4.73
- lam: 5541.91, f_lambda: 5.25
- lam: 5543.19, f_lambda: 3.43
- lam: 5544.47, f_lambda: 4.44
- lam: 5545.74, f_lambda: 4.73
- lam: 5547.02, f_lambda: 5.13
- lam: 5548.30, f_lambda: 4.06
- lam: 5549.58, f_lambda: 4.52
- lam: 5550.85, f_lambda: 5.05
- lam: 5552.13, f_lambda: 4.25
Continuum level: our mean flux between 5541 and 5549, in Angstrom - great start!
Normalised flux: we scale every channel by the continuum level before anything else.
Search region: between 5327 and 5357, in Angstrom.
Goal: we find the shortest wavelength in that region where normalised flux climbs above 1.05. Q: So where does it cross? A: 5332.85 Angstrom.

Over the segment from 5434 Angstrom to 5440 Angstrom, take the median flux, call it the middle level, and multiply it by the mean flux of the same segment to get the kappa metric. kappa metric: 21.2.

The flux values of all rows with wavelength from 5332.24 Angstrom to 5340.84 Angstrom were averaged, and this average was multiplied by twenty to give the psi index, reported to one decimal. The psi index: 86.7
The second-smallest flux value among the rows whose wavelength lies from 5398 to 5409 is 4.36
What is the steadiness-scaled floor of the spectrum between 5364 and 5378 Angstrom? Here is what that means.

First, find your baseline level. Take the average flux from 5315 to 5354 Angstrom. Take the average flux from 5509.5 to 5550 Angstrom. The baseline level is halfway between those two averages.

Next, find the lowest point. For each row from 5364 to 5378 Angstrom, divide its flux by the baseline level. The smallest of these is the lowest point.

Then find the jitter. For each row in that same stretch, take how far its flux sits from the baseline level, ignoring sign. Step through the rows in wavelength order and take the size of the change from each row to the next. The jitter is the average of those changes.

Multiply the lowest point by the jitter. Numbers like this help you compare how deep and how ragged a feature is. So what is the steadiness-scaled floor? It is 0.34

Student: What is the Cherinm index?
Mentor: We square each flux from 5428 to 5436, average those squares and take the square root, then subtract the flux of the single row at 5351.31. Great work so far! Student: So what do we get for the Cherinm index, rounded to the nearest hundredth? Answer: -0.28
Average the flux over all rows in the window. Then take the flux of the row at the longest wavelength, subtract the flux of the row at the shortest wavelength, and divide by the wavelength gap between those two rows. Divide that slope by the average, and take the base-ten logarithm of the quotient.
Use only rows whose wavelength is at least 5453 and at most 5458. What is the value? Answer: -1.6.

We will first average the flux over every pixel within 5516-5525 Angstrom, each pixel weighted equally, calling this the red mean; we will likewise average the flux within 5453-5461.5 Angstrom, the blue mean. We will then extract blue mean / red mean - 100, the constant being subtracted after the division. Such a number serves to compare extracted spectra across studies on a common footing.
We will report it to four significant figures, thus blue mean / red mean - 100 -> -99.02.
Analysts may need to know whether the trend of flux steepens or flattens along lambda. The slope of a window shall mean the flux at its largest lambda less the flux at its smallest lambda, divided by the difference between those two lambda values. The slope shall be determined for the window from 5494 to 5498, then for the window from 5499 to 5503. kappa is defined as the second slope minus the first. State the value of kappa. 1.0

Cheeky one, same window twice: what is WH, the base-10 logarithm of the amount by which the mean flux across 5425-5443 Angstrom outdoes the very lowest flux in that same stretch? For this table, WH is 0.13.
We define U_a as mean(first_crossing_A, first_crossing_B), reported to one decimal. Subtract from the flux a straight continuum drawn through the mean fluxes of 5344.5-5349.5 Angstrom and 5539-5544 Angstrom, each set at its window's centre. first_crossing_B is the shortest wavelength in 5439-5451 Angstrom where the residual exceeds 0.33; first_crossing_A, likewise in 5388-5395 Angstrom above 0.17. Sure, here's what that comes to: 5414.0 Angstrom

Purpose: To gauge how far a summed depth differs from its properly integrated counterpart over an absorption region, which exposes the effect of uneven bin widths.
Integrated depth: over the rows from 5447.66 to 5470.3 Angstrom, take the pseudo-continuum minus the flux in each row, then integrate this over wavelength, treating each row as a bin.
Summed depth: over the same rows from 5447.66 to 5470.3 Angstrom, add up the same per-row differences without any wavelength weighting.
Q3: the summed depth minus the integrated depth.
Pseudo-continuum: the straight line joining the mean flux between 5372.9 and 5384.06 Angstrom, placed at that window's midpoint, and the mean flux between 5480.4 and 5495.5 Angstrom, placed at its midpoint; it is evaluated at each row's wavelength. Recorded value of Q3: 0.8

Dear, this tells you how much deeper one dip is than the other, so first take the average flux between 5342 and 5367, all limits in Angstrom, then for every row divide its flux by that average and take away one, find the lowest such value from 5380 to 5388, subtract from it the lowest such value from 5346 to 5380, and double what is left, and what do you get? 1.1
